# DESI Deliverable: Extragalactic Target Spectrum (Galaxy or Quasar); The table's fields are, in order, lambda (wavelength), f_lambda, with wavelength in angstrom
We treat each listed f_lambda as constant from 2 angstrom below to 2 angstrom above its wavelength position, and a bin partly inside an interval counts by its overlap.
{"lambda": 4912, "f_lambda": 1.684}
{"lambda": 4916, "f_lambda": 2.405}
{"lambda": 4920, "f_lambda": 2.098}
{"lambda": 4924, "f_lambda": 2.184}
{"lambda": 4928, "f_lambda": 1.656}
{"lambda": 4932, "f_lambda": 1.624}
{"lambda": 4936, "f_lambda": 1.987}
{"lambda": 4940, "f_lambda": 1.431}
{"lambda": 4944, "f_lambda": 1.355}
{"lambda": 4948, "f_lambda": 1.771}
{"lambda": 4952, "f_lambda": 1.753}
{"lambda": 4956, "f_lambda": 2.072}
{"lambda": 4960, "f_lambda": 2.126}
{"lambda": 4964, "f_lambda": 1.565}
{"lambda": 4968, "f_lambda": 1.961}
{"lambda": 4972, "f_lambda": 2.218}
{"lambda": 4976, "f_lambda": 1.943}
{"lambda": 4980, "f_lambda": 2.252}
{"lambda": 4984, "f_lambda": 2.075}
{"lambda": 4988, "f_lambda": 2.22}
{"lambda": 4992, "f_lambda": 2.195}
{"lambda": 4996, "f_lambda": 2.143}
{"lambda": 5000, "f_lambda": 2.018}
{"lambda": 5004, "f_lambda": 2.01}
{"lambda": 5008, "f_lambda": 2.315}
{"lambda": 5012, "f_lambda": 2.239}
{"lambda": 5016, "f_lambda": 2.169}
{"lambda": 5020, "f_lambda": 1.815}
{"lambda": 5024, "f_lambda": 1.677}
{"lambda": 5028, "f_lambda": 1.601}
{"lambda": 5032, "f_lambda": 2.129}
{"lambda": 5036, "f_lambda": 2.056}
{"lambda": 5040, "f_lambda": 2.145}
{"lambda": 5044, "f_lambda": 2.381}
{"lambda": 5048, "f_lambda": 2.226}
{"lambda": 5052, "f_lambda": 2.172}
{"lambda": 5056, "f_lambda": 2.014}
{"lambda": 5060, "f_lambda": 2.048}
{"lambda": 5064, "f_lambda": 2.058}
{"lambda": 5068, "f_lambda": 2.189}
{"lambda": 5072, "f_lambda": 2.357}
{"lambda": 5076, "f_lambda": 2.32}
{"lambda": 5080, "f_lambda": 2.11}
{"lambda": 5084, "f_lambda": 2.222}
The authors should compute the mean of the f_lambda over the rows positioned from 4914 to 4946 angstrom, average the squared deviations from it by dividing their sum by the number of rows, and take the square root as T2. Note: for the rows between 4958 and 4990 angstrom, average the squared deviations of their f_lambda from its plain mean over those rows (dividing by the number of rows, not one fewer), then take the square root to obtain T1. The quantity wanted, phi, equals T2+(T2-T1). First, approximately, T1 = 0.21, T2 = 0.36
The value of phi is 0.50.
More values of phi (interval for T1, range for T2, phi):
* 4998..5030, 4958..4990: 0.18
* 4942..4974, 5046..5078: -0.04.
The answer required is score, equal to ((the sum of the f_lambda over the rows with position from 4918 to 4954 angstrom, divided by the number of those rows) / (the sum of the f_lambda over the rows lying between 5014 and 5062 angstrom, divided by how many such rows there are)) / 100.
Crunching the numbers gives 0.0087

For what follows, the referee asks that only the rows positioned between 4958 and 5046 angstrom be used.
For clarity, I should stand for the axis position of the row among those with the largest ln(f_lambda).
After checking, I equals 5044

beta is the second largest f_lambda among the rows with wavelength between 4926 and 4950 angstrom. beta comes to 1.771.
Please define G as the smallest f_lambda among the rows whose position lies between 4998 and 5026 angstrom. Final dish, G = 1.677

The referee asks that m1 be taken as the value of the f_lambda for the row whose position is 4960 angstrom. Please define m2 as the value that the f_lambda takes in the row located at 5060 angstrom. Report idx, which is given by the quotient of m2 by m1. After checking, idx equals 0.96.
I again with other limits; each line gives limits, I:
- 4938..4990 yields 4980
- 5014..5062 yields 5044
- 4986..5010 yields 5008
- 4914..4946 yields 4916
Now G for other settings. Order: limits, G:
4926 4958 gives 1.355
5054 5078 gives 2.014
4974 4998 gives 1.943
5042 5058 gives 2.014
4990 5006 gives 2.01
